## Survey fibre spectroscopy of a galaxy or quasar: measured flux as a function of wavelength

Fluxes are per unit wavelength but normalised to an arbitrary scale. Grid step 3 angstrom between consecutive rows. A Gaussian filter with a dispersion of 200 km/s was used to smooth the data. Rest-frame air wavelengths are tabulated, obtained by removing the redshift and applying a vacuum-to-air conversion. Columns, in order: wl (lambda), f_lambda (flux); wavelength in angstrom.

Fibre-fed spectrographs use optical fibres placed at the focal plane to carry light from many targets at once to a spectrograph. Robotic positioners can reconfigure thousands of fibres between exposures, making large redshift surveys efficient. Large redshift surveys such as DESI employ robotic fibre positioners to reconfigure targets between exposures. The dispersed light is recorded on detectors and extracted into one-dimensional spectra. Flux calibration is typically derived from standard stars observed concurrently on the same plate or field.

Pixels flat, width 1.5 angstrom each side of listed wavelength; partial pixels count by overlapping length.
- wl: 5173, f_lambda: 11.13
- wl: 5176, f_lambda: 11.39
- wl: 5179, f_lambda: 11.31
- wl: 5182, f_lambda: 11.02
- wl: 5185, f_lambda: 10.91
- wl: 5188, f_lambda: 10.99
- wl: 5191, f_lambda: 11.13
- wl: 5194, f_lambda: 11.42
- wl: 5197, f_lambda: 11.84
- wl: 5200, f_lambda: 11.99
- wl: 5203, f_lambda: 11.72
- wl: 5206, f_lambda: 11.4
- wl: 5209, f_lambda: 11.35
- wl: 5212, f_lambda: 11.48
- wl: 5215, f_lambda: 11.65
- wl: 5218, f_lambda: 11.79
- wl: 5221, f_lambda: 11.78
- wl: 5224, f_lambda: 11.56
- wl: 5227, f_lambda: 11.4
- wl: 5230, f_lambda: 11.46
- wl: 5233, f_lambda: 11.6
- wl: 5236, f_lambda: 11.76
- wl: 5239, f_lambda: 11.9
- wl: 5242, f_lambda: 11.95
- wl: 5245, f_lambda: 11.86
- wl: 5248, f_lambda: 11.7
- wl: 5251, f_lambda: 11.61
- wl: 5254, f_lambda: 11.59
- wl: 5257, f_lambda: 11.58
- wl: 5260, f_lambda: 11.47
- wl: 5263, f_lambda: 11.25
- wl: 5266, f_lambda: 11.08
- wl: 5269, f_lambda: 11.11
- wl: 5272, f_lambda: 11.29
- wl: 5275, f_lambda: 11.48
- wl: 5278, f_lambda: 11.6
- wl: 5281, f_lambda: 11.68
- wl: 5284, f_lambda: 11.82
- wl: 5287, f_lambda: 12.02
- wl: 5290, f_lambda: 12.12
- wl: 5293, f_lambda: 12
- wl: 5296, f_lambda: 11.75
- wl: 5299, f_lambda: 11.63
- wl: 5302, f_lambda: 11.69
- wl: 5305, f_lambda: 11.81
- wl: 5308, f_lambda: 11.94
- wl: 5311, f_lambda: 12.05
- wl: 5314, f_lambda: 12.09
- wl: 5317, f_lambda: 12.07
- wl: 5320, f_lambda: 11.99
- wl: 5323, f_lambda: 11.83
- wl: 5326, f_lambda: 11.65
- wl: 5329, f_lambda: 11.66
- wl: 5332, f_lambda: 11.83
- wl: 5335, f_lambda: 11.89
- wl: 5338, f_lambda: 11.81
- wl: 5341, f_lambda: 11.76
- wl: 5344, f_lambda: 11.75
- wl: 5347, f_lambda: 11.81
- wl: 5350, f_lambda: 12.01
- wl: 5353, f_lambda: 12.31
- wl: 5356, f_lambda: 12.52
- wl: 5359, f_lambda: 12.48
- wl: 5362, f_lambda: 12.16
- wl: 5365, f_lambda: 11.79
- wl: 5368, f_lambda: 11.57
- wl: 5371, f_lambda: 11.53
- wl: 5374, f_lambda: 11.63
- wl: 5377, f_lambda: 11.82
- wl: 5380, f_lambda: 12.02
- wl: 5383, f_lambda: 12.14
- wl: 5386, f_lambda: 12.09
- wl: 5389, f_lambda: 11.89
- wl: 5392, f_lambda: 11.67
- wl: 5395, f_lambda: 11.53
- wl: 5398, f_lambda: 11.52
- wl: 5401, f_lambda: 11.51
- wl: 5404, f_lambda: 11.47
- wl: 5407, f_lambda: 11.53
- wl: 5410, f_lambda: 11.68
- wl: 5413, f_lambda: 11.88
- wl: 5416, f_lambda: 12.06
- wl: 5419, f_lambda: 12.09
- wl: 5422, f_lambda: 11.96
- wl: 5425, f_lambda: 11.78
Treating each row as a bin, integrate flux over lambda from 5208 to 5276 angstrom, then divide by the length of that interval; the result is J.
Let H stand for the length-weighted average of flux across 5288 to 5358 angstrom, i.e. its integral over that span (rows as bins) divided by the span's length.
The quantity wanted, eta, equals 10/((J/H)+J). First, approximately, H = 11.9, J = 11.6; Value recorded 0.798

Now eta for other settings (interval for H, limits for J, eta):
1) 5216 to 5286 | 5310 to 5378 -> 0.773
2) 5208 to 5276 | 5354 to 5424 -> 0.777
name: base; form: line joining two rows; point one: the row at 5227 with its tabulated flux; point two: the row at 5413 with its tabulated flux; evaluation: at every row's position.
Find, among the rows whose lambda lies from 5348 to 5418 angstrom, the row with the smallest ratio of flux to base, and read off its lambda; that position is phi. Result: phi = 5404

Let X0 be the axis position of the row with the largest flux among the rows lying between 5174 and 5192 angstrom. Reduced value 5176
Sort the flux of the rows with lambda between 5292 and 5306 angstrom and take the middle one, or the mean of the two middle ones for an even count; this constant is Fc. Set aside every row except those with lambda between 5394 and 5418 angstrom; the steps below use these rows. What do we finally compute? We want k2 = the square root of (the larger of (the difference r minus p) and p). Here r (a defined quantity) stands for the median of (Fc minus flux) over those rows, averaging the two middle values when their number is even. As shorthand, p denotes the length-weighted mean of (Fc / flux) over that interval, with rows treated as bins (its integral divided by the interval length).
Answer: 1.00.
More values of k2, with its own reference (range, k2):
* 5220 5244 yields 1.00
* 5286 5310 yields 1.00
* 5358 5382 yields 1.00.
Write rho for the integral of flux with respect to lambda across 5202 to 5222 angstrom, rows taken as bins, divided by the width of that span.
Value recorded 11.6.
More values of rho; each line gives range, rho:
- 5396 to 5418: 11.7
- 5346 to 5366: 12.2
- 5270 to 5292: 11.7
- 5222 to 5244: 11.7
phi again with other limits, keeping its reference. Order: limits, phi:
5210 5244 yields 5227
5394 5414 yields 5404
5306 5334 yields 5326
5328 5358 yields 5329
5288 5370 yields 5368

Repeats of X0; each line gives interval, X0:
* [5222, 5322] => 5290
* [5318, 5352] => 5350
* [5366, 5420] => 5383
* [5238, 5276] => 5242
